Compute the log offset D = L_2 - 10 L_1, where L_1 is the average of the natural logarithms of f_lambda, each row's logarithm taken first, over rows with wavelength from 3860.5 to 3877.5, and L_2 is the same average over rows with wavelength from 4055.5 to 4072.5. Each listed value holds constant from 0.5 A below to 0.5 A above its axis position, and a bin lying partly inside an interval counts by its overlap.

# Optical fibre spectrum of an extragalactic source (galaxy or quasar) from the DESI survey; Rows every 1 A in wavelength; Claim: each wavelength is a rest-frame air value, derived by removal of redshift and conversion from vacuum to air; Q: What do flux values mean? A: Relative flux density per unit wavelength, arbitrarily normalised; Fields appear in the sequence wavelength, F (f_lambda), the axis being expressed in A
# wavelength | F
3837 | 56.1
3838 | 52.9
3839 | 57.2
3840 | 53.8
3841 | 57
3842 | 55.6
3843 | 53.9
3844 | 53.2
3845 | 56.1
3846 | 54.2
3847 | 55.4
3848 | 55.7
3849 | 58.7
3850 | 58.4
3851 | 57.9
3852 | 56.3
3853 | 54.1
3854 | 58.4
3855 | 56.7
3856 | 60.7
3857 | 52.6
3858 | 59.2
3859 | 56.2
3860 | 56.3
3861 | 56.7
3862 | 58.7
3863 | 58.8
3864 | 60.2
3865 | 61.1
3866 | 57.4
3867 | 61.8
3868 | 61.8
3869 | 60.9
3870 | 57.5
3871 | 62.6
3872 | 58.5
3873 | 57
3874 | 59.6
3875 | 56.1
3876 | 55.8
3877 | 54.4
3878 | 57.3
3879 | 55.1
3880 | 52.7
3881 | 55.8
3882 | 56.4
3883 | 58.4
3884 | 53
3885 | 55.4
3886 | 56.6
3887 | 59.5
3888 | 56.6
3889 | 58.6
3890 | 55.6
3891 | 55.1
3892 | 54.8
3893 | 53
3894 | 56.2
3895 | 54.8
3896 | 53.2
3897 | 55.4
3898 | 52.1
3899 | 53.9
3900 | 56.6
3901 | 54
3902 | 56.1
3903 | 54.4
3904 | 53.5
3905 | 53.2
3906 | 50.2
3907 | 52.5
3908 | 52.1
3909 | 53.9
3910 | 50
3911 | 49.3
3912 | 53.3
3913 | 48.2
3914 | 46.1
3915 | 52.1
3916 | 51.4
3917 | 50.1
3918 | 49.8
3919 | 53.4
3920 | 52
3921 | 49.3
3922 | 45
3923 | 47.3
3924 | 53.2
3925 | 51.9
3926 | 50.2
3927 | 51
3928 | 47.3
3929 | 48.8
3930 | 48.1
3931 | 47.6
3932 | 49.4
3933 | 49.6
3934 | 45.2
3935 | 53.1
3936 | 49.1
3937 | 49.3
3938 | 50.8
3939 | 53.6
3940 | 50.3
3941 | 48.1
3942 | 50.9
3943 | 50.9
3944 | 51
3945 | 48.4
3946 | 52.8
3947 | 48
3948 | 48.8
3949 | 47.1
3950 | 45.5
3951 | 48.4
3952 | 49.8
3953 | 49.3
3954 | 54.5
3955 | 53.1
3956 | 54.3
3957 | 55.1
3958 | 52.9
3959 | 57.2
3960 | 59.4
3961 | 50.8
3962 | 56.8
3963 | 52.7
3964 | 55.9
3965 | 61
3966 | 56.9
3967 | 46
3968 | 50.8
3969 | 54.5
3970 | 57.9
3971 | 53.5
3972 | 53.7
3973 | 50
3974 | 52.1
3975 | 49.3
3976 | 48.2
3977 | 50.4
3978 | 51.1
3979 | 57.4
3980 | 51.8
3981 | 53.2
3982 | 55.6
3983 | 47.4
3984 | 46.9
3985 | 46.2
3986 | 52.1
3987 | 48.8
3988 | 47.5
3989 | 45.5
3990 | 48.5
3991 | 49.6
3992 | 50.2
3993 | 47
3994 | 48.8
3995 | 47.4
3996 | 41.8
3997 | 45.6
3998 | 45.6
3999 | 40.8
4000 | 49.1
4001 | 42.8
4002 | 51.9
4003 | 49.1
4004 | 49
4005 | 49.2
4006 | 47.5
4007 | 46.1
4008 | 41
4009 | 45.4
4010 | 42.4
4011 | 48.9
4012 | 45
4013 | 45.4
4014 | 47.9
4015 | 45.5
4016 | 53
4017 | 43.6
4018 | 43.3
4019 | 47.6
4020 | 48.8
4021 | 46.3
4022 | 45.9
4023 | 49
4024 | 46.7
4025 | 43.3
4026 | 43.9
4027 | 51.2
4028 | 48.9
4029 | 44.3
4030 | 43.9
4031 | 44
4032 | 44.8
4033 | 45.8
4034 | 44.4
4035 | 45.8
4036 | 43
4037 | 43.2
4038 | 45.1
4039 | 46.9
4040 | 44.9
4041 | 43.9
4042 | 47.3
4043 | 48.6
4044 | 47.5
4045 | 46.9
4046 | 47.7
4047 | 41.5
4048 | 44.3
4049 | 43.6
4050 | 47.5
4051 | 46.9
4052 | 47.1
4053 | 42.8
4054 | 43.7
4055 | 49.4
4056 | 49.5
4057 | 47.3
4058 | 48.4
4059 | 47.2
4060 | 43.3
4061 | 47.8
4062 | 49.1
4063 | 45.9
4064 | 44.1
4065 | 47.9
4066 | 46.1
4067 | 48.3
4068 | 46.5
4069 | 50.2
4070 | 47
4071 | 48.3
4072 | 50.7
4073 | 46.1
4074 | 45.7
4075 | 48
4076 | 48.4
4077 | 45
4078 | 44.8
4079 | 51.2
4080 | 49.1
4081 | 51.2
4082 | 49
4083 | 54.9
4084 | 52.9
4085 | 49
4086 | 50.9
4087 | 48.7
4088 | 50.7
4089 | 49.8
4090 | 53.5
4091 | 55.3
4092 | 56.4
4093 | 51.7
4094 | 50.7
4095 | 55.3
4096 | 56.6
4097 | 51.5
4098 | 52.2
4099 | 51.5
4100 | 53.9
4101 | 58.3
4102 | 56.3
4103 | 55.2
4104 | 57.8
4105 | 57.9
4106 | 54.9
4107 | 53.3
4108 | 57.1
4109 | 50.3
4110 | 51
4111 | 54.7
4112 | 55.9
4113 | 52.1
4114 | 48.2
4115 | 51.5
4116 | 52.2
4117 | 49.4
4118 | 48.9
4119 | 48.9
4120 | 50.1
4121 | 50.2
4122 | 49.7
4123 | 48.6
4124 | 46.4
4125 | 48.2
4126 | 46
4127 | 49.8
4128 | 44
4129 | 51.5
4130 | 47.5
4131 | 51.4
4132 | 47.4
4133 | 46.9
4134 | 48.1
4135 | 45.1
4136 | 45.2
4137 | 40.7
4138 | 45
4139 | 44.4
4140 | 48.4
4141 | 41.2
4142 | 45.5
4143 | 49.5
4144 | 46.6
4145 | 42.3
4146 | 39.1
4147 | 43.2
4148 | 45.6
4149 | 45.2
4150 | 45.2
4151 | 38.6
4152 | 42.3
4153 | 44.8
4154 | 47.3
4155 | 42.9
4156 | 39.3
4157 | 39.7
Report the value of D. -36.9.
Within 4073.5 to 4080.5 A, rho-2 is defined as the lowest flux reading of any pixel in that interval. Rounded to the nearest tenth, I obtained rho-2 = 44.8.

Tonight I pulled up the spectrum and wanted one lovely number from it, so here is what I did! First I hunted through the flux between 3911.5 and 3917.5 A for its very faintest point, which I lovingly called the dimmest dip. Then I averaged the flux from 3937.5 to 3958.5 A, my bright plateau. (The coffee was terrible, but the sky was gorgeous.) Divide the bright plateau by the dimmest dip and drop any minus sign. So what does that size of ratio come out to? 1.10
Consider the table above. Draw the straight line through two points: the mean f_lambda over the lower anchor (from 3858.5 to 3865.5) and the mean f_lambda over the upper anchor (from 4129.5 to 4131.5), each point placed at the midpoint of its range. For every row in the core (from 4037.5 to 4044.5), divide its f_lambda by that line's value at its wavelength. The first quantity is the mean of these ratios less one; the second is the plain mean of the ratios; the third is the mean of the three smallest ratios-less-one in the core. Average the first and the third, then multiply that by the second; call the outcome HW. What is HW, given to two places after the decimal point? -0.12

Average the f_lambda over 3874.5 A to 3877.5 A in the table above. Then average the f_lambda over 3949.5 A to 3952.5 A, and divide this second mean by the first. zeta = 0.86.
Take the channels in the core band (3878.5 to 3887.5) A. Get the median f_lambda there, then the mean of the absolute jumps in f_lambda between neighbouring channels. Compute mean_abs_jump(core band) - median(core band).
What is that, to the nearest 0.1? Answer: -53.3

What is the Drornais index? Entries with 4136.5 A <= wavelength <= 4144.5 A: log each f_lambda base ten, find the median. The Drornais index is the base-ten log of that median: 0.219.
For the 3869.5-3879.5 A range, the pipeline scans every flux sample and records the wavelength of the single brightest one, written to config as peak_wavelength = 3871 A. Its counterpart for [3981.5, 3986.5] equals 3982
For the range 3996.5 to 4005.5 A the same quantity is 4002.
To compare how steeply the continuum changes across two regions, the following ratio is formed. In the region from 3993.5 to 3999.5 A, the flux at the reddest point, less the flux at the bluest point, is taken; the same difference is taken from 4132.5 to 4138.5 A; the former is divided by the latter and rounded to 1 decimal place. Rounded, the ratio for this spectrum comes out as 4.2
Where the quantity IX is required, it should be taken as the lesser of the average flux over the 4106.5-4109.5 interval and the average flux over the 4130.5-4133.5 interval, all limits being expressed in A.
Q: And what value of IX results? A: 48.6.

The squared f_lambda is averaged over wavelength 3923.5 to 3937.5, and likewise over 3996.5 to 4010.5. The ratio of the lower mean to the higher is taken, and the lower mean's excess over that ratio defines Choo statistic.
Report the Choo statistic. 2459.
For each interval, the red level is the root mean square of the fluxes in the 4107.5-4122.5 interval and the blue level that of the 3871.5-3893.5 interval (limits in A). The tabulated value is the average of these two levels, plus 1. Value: 54.8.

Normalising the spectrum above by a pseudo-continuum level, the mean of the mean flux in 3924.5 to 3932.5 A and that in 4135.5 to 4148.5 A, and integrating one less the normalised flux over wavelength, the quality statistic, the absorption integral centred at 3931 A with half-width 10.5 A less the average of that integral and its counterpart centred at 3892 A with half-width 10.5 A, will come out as 1.4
